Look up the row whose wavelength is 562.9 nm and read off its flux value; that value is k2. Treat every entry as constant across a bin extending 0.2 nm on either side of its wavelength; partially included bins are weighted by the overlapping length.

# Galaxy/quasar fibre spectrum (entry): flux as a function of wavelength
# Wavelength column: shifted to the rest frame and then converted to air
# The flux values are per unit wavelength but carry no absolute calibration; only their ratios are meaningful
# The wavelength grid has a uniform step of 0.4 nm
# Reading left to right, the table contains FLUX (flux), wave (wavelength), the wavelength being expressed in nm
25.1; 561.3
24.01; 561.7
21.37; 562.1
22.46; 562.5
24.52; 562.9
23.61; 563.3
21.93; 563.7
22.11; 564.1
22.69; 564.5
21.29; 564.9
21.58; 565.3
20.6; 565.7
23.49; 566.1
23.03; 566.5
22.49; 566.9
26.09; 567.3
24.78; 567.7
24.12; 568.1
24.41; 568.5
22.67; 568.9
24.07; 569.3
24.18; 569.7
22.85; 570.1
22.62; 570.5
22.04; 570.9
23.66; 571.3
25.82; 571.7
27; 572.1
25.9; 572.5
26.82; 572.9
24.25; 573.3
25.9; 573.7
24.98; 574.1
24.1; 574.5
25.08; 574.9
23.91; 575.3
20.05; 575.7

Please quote 24.52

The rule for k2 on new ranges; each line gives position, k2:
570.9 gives 22.04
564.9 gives 21.29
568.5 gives 24.41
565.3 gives 21.58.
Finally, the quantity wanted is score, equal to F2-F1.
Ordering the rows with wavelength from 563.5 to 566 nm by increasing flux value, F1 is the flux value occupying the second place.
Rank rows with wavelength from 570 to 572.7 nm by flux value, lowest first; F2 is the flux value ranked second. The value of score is 1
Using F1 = 21.29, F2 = 22.62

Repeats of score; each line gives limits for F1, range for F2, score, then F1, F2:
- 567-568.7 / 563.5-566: -3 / 24.41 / 21.29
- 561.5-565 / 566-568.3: 2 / 21.37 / 23.03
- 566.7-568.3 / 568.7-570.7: -1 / 24.12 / 22.67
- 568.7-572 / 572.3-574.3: 2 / 22.62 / 24.98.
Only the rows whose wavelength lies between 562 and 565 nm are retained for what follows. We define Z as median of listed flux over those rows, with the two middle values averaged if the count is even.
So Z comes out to 22.3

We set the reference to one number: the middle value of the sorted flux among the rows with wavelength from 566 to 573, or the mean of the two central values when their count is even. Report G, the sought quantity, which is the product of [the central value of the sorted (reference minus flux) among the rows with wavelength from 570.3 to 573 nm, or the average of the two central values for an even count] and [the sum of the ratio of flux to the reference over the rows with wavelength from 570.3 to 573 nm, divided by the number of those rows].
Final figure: -1.8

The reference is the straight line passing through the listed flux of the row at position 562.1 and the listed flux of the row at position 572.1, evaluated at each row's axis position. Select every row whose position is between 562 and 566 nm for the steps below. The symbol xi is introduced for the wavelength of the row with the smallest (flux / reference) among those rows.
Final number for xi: 565.7 nm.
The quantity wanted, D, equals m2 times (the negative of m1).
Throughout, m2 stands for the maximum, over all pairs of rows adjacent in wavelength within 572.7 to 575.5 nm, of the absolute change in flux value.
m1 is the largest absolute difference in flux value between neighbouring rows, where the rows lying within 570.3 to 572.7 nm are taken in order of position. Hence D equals -5.6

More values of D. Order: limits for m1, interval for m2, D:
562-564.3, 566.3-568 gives -7.4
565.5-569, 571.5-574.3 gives -9.3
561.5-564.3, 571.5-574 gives -6.8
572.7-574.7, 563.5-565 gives -3.6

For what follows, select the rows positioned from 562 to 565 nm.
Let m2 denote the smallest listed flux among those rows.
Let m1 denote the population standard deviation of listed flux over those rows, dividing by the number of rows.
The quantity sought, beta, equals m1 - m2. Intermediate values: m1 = 1.03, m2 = 21.29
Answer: -20.3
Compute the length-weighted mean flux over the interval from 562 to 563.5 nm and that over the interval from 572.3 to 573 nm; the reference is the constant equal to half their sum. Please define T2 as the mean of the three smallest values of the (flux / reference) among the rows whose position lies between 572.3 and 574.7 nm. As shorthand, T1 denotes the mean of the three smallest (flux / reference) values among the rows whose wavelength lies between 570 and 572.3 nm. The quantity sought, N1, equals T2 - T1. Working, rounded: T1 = 0.91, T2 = 0.99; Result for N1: 0.08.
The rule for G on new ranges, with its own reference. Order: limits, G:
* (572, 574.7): -1.9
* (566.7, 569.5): 0.0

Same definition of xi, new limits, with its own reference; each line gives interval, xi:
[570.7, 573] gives 570.9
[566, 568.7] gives 566.9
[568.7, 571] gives 570.9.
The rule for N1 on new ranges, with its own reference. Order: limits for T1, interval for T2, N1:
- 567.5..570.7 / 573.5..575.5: 0.07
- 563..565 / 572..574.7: 0.11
